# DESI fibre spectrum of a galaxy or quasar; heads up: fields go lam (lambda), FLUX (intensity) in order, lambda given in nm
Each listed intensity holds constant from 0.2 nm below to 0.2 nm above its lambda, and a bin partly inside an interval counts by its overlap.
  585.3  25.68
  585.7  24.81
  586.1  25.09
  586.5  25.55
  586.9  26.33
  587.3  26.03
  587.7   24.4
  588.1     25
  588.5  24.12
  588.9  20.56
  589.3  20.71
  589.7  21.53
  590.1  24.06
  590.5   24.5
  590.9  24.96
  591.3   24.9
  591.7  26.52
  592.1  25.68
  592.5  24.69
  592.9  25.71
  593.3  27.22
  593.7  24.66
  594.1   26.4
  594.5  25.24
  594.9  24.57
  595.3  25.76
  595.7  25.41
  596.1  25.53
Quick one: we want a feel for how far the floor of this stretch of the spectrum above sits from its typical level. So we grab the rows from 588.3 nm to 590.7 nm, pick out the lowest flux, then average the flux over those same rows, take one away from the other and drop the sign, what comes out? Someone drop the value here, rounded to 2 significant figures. 2.0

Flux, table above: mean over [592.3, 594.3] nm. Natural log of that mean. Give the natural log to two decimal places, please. 3.25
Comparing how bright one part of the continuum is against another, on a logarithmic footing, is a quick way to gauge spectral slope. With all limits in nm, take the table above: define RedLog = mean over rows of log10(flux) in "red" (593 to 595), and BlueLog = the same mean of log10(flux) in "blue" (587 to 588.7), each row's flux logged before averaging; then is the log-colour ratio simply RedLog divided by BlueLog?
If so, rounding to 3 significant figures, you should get 1.01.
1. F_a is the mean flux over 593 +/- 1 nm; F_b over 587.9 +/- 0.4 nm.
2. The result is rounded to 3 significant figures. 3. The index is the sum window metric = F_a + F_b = 50.3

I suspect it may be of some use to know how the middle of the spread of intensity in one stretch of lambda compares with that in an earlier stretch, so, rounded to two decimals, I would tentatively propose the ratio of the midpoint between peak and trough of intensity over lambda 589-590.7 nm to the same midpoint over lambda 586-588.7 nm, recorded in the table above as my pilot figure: 0.90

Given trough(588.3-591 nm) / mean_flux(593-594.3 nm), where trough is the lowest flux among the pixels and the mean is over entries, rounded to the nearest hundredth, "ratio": 0.79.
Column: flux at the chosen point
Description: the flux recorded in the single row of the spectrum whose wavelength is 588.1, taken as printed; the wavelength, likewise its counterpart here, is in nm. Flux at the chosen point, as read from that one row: 25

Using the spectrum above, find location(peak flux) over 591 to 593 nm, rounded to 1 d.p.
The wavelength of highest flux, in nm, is 591.7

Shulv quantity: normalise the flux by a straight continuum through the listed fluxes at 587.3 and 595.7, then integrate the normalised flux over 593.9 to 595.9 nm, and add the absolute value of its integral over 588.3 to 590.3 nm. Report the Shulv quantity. 3.72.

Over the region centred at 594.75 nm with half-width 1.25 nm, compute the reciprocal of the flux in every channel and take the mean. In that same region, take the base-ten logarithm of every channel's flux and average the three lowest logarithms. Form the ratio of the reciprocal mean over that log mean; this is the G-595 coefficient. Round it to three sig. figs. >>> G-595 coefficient 0.0283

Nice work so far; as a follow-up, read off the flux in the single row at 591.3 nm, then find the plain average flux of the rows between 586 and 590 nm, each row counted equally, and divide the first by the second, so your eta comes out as 1.04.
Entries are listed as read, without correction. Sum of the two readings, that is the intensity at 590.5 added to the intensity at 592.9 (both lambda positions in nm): 50.2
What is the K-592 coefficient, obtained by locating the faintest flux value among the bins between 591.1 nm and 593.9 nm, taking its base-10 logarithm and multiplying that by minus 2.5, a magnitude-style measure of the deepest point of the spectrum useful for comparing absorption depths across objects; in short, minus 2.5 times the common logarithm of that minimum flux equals -3.48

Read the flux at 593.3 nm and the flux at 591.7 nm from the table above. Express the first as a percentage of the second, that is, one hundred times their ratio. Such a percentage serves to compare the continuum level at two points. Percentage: 103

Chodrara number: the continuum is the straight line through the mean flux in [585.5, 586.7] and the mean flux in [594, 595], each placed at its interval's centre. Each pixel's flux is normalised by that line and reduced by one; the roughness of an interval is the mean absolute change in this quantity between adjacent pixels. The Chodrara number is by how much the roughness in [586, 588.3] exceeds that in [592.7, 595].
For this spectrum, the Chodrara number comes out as -0.030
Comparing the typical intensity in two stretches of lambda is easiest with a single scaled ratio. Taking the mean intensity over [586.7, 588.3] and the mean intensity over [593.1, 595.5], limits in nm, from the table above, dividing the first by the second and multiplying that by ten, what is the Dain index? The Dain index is 9.9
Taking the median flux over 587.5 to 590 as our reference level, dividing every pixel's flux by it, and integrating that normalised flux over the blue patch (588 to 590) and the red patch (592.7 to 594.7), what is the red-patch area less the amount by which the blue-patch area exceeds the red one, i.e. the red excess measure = 2.6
